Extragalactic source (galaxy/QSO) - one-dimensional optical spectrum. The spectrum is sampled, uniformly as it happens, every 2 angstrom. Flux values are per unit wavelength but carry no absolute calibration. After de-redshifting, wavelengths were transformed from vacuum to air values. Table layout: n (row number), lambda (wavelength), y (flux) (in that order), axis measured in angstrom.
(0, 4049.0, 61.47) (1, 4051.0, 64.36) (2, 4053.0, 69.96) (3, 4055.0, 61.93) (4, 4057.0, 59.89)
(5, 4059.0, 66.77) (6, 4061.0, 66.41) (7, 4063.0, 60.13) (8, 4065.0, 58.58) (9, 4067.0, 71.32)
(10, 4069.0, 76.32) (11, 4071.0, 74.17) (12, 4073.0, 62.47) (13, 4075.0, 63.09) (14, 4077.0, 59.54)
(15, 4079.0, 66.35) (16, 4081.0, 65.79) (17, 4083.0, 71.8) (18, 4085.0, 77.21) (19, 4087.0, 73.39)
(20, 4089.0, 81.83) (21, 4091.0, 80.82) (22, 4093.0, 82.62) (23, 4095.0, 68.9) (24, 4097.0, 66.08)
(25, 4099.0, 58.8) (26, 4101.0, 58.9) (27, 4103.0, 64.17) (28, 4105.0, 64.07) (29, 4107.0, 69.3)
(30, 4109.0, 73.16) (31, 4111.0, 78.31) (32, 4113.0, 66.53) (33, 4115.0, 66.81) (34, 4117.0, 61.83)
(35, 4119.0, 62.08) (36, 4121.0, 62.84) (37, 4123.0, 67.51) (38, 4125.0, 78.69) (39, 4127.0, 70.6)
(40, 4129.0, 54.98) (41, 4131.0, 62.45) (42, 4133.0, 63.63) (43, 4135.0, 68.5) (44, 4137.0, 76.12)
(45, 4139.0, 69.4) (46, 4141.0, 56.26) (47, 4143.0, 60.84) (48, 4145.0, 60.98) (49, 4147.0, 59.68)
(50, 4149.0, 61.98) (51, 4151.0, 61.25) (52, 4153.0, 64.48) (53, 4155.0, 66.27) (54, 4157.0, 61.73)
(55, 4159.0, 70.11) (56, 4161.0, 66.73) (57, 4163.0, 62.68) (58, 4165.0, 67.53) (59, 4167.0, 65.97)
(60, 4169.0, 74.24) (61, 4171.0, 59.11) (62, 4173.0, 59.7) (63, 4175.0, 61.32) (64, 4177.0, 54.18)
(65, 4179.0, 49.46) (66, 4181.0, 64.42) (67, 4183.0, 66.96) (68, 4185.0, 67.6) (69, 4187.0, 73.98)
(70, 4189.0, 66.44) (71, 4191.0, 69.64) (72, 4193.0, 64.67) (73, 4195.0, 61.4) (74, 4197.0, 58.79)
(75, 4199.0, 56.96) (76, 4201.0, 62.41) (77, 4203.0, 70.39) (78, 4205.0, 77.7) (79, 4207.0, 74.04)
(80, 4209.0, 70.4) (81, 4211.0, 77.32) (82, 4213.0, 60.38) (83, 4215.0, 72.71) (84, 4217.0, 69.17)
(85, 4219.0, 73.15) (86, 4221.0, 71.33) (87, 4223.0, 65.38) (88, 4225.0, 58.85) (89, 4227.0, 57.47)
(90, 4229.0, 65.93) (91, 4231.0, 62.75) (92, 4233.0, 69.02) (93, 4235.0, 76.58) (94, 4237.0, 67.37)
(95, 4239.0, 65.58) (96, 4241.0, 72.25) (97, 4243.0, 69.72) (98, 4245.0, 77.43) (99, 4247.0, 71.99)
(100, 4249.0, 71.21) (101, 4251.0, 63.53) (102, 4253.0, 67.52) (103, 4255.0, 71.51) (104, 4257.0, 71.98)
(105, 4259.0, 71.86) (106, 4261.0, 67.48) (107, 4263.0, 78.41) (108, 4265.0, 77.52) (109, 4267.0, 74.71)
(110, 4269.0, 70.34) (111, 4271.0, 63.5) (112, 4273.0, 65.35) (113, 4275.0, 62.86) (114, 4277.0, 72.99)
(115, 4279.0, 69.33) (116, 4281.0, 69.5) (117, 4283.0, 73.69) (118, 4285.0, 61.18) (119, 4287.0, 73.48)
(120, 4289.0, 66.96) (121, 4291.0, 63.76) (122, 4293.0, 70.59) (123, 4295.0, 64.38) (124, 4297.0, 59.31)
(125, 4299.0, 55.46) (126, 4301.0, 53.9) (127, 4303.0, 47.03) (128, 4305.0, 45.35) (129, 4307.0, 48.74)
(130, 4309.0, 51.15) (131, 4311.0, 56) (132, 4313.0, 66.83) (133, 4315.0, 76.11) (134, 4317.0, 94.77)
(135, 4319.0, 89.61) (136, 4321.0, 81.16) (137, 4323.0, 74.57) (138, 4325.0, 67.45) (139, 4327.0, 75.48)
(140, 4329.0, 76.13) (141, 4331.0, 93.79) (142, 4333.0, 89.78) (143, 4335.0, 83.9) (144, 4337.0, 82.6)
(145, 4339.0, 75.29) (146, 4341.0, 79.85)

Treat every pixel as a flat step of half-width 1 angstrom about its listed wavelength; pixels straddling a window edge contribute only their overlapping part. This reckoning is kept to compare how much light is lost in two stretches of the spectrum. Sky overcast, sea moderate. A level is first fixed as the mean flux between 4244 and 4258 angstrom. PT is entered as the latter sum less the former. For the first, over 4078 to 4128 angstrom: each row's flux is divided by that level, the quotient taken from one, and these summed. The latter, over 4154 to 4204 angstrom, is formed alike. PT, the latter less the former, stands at 1.9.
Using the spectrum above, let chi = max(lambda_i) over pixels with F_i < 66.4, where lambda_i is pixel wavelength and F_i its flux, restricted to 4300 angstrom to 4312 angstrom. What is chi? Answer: 4311.0 angstrom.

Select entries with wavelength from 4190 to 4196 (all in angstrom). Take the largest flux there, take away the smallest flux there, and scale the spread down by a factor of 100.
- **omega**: 0.082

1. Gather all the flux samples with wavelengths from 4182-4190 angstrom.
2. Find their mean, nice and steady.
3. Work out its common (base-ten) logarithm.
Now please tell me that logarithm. 1.84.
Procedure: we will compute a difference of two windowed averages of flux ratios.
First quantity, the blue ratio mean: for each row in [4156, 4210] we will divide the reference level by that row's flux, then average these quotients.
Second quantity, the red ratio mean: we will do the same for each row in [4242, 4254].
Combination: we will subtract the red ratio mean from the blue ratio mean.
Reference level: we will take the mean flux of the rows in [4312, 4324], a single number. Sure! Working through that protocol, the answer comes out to 0.10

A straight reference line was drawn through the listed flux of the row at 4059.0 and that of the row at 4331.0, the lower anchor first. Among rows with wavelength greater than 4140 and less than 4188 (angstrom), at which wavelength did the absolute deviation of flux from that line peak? 4179.0 angstrom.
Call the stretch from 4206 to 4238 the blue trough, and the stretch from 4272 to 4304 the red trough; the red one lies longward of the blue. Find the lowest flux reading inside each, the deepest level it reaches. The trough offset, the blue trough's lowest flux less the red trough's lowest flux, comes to 10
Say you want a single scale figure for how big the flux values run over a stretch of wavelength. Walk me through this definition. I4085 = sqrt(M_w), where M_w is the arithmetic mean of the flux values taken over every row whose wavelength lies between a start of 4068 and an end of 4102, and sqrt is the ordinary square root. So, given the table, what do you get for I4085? 8.36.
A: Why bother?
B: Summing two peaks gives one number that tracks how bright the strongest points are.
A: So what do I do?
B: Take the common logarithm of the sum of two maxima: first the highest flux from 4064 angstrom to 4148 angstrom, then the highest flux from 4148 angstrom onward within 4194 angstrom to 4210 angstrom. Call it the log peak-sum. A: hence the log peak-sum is 2.20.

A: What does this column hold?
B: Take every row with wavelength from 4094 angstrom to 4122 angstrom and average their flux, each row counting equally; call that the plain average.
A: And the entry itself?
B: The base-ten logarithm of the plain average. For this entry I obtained 1.818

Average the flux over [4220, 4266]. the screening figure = 69.2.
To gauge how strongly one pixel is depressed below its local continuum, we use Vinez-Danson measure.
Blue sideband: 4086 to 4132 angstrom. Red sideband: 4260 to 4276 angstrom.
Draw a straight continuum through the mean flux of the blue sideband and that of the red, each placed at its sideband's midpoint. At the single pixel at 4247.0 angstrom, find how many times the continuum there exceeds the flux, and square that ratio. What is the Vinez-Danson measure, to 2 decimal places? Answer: 0.94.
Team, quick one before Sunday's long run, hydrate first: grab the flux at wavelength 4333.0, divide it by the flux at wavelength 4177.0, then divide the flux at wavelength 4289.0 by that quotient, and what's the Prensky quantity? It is 40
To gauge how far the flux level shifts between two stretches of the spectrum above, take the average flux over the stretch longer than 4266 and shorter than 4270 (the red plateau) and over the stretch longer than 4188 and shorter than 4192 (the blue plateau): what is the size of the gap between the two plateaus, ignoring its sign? 4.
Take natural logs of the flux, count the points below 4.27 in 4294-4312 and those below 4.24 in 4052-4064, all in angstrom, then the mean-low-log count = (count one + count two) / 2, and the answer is 7.0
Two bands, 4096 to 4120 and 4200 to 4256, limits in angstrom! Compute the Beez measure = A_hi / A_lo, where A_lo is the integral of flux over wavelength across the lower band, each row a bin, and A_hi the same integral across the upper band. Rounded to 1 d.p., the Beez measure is 2.4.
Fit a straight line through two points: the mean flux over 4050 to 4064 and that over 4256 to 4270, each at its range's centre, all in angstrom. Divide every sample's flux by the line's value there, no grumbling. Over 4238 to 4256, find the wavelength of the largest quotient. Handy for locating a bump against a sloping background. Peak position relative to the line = 4245.0 angstrom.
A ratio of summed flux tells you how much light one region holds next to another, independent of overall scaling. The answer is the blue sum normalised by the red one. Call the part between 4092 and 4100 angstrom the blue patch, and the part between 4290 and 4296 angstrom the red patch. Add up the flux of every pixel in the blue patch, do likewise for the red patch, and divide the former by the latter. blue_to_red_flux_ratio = 1.4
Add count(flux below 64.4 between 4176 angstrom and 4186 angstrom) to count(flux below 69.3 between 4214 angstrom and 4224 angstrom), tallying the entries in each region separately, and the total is 4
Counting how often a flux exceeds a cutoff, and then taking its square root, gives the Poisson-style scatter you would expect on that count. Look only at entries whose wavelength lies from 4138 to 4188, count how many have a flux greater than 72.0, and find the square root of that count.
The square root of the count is 1.41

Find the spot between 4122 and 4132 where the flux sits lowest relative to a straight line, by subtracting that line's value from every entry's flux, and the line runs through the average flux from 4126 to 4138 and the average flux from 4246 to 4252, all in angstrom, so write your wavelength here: 4129.0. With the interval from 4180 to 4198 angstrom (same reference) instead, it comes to 4197.0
